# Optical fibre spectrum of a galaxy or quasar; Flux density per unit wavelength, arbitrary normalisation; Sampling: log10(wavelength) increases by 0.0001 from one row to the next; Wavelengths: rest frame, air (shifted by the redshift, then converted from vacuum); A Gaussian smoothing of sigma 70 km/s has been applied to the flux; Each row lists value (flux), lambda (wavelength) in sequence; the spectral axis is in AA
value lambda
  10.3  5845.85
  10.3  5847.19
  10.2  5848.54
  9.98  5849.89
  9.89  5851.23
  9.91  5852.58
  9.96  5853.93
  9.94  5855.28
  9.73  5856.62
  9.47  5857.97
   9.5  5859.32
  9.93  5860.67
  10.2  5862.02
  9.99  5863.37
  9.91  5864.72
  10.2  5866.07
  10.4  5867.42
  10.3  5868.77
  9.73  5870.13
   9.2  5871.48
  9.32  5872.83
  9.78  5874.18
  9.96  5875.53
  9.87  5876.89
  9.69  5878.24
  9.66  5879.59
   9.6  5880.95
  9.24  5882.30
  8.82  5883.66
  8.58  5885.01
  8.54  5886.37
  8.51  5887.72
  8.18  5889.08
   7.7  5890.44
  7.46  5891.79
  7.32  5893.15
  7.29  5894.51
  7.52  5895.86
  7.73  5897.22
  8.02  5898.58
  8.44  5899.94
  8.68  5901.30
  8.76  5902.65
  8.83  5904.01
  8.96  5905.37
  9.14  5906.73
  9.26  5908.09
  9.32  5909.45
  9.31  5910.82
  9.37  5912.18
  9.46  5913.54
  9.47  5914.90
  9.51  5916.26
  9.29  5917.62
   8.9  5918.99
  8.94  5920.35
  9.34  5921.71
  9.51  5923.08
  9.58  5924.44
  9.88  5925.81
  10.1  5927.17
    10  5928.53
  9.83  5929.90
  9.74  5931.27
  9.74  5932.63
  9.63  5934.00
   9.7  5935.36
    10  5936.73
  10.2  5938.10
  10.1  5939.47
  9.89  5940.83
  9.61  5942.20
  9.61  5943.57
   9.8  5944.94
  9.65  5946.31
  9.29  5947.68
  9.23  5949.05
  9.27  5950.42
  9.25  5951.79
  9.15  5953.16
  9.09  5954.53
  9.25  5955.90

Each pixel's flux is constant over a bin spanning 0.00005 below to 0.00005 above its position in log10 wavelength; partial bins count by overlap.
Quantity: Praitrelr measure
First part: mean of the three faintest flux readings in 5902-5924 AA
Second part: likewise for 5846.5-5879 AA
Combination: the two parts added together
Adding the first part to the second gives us 18.2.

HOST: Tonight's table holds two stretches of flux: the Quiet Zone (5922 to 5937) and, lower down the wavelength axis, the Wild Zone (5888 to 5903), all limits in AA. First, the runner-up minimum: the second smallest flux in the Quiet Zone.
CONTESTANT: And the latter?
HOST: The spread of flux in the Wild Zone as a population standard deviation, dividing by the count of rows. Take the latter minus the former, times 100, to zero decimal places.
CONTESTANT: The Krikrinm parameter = -907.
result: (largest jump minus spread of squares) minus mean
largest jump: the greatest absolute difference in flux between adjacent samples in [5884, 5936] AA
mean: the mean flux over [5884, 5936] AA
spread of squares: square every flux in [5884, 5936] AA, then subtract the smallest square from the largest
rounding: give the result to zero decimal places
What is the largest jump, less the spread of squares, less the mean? -57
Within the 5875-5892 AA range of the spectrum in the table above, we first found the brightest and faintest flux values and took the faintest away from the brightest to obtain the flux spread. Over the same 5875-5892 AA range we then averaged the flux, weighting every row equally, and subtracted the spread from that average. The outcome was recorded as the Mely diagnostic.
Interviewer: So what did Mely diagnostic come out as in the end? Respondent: 6.4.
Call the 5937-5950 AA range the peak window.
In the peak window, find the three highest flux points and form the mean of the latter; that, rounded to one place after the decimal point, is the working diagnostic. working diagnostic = 10.1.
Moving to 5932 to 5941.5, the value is 10.1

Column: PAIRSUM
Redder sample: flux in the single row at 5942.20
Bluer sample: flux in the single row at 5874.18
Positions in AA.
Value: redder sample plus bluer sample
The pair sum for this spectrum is 19.4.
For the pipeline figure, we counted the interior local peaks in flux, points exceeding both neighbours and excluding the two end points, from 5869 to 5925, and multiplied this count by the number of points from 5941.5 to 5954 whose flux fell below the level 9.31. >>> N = 15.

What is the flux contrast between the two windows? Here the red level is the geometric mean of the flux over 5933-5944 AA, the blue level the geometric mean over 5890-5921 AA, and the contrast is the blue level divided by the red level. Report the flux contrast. 0.87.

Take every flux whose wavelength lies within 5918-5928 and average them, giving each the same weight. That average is 9.5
